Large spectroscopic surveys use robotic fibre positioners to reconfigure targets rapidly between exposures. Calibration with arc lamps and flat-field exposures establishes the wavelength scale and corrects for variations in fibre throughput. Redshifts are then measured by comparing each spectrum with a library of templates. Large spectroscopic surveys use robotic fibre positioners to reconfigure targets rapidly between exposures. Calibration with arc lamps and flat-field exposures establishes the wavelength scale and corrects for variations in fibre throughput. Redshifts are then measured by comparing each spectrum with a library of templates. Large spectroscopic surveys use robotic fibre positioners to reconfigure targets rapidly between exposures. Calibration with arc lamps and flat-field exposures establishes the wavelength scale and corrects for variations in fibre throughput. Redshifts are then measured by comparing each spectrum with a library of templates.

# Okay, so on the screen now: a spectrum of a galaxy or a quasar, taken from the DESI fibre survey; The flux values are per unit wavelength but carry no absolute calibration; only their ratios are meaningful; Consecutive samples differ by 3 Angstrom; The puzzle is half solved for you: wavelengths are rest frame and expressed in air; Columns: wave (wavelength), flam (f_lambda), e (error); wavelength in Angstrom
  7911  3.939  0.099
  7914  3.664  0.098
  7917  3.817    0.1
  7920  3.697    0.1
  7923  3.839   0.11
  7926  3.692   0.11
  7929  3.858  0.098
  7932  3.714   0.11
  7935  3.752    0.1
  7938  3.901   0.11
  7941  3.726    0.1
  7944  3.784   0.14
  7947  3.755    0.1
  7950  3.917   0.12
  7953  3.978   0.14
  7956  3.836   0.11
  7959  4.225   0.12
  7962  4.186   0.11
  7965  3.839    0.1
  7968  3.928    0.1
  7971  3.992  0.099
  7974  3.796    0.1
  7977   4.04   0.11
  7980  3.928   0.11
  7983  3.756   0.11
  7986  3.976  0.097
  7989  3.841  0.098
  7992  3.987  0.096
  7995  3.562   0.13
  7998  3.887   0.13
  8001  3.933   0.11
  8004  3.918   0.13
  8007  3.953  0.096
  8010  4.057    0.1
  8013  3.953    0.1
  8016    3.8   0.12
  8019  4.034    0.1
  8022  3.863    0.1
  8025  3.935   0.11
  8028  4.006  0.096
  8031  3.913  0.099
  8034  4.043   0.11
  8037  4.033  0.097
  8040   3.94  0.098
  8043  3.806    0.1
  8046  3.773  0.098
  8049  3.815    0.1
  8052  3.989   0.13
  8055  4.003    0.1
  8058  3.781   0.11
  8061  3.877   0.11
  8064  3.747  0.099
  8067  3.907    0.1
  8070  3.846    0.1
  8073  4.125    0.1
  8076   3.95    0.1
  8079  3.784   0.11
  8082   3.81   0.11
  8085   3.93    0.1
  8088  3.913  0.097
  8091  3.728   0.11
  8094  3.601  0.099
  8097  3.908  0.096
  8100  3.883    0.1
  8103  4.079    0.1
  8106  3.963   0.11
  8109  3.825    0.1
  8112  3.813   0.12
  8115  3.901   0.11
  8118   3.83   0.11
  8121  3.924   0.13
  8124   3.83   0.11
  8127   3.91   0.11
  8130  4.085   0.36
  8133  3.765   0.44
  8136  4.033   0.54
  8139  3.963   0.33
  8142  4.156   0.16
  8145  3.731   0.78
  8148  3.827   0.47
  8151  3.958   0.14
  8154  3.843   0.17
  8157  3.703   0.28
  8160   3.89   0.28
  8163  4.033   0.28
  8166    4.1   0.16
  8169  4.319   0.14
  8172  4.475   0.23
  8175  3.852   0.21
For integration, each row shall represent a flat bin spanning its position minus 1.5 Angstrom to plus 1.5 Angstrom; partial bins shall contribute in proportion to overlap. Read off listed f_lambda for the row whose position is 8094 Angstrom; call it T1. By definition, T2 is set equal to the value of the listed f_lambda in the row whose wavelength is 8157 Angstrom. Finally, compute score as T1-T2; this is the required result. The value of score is -0.10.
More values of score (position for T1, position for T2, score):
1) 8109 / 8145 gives 0.09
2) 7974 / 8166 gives -0.30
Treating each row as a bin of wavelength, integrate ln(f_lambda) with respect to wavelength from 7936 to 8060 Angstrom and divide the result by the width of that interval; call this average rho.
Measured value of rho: 1.36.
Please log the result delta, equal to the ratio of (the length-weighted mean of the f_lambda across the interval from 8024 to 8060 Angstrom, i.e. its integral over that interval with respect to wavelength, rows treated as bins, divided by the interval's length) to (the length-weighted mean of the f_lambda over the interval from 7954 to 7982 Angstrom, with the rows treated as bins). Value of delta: 0.99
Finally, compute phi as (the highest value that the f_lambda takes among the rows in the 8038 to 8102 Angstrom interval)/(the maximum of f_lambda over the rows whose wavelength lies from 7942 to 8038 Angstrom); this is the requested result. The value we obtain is 0.98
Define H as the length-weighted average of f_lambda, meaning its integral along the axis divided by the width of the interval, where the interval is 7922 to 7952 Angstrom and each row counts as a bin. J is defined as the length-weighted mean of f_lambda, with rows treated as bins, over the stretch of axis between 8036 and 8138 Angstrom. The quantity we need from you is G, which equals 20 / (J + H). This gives 2.60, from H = 3.80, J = 3.89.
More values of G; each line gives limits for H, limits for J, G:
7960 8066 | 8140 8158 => 2.57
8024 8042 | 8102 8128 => 2.54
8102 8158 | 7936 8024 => 2.56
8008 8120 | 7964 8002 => 2.57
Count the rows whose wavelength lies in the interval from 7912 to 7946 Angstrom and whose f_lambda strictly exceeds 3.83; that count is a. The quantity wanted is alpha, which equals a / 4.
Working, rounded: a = 3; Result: 0.75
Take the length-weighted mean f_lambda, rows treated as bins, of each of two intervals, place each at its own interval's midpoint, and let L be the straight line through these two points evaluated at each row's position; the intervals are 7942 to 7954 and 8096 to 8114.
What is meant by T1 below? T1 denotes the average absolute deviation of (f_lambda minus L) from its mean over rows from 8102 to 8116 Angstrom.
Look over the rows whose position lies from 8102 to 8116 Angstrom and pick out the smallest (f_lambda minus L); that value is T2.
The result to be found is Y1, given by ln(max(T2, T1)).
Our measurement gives -2.46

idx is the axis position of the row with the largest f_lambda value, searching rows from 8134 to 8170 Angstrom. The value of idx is 8169 Angstrom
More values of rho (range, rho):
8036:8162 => 1.36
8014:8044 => 1.37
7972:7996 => 1.35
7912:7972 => 1.35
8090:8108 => 1.35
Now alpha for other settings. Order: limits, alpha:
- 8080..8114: 1.50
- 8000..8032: 2.50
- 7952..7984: 2.25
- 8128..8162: 1.75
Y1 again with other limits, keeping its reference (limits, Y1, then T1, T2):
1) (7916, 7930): -2.68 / 0.069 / -0.15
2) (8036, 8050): -2.39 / 0.092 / -0.11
